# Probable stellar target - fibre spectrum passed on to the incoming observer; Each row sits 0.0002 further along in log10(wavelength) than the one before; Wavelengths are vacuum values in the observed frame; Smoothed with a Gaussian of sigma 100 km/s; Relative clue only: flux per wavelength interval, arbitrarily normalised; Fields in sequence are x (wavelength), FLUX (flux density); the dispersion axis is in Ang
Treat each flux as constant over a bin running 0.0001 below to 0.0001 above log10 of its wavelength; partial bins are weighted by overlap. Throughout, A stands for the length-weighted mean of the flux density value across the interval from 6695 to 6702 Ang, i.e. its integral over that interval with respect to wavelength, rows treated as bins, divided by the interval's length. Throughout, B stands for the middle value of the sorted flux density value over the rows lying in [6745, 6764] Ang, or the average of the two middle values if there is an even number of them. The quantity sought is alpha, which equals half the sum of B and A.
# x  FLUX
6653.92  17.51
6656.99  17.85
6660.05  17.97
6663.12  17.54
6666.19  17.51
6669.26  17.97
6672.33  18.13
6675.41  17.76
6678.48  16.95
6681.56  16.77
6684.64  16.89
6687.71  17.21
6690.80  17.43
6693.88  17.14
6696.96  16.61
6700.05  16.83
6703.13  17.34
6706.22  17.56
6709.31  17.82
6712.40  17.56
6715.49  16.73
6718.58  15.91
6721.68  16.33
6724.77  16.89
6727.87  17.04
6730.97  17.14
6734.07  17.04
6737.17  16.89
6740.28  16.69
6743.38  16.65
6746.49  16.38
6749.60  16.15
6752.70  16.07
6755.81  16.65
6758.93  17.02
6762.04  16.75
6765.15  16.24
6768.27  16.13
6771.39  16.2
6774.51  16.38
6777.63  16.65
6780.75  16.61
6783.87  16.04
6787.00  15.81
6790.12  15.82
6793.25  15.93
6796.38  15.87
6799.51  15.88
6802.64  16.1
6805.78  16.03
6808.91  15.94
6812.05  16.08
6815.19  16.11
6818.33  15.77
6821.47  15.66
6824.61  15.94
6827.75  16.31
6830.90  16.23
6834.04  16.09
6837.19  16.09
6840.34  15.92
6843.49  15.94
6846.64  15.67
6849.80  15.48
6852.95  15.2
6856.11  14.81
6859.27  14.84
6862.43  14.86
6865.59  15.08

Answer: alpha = 16.7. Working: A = 16.8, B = 16.5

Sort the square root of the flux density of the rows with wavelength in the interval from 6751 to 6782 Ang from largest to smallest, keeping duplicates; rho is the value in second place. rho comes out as 4.09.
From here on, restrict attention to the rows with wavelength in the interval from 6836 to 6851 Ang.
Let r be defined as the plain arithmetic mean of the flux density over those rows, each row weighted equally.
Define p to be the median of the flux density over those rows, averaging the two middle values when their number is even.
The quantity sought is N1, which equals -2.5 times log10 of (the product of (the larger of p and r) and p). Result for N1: -6.01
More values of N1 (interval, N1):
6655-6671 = -6.26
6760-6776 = -6.06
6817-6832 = -6.02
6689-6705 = -6.17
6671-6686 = -6.17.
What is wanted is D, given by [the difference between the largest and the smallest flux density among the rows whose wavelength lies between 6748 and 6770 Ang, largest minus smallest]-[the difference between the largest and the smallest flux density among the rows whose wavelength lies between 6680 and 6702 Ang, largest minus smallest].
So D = 0.13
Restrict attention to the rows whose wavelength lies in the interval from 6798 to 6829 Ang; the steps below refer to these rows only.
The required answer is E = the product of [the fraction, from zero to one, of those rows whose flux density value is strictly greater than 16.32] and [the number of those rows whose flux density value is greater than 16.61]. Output 0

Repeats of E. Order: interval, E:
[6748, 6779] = 2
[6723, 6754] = 6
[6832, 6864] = 0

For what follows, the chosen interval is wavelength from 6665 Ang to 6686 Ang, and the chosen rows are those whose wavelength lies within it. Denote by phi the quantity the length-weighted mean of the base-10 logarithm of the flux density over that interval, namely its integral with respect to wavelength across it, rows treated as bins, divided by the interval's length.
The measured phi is 1.24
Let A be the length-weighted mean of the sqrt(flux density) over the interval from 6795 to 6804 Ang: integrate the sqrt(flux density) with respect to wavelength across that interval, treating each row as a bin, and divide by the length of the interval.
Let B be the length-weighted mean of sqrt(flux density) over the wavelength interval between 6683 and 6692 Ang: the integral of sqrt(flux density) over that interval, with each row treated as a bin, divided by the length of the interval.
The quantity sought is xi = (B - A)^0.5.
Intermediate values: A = 3.99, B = 4.14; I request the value 0.38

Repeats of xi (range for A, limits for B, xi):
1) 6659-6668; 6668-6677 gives 0.19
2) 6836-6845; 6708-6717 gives 0.41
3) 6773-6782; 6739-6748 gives 0.05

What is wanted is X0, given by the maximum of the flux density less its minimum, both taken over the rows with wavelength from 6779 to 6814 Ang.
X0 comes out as 0.8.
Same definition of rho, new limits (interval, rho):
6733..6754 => 4.11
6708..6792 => 4.19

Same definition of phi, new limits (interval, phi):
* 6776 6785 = 1.22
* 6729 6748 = 1.23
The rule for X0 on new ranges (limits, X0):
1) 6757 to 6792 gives 1.2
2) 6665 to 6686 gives 1.4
